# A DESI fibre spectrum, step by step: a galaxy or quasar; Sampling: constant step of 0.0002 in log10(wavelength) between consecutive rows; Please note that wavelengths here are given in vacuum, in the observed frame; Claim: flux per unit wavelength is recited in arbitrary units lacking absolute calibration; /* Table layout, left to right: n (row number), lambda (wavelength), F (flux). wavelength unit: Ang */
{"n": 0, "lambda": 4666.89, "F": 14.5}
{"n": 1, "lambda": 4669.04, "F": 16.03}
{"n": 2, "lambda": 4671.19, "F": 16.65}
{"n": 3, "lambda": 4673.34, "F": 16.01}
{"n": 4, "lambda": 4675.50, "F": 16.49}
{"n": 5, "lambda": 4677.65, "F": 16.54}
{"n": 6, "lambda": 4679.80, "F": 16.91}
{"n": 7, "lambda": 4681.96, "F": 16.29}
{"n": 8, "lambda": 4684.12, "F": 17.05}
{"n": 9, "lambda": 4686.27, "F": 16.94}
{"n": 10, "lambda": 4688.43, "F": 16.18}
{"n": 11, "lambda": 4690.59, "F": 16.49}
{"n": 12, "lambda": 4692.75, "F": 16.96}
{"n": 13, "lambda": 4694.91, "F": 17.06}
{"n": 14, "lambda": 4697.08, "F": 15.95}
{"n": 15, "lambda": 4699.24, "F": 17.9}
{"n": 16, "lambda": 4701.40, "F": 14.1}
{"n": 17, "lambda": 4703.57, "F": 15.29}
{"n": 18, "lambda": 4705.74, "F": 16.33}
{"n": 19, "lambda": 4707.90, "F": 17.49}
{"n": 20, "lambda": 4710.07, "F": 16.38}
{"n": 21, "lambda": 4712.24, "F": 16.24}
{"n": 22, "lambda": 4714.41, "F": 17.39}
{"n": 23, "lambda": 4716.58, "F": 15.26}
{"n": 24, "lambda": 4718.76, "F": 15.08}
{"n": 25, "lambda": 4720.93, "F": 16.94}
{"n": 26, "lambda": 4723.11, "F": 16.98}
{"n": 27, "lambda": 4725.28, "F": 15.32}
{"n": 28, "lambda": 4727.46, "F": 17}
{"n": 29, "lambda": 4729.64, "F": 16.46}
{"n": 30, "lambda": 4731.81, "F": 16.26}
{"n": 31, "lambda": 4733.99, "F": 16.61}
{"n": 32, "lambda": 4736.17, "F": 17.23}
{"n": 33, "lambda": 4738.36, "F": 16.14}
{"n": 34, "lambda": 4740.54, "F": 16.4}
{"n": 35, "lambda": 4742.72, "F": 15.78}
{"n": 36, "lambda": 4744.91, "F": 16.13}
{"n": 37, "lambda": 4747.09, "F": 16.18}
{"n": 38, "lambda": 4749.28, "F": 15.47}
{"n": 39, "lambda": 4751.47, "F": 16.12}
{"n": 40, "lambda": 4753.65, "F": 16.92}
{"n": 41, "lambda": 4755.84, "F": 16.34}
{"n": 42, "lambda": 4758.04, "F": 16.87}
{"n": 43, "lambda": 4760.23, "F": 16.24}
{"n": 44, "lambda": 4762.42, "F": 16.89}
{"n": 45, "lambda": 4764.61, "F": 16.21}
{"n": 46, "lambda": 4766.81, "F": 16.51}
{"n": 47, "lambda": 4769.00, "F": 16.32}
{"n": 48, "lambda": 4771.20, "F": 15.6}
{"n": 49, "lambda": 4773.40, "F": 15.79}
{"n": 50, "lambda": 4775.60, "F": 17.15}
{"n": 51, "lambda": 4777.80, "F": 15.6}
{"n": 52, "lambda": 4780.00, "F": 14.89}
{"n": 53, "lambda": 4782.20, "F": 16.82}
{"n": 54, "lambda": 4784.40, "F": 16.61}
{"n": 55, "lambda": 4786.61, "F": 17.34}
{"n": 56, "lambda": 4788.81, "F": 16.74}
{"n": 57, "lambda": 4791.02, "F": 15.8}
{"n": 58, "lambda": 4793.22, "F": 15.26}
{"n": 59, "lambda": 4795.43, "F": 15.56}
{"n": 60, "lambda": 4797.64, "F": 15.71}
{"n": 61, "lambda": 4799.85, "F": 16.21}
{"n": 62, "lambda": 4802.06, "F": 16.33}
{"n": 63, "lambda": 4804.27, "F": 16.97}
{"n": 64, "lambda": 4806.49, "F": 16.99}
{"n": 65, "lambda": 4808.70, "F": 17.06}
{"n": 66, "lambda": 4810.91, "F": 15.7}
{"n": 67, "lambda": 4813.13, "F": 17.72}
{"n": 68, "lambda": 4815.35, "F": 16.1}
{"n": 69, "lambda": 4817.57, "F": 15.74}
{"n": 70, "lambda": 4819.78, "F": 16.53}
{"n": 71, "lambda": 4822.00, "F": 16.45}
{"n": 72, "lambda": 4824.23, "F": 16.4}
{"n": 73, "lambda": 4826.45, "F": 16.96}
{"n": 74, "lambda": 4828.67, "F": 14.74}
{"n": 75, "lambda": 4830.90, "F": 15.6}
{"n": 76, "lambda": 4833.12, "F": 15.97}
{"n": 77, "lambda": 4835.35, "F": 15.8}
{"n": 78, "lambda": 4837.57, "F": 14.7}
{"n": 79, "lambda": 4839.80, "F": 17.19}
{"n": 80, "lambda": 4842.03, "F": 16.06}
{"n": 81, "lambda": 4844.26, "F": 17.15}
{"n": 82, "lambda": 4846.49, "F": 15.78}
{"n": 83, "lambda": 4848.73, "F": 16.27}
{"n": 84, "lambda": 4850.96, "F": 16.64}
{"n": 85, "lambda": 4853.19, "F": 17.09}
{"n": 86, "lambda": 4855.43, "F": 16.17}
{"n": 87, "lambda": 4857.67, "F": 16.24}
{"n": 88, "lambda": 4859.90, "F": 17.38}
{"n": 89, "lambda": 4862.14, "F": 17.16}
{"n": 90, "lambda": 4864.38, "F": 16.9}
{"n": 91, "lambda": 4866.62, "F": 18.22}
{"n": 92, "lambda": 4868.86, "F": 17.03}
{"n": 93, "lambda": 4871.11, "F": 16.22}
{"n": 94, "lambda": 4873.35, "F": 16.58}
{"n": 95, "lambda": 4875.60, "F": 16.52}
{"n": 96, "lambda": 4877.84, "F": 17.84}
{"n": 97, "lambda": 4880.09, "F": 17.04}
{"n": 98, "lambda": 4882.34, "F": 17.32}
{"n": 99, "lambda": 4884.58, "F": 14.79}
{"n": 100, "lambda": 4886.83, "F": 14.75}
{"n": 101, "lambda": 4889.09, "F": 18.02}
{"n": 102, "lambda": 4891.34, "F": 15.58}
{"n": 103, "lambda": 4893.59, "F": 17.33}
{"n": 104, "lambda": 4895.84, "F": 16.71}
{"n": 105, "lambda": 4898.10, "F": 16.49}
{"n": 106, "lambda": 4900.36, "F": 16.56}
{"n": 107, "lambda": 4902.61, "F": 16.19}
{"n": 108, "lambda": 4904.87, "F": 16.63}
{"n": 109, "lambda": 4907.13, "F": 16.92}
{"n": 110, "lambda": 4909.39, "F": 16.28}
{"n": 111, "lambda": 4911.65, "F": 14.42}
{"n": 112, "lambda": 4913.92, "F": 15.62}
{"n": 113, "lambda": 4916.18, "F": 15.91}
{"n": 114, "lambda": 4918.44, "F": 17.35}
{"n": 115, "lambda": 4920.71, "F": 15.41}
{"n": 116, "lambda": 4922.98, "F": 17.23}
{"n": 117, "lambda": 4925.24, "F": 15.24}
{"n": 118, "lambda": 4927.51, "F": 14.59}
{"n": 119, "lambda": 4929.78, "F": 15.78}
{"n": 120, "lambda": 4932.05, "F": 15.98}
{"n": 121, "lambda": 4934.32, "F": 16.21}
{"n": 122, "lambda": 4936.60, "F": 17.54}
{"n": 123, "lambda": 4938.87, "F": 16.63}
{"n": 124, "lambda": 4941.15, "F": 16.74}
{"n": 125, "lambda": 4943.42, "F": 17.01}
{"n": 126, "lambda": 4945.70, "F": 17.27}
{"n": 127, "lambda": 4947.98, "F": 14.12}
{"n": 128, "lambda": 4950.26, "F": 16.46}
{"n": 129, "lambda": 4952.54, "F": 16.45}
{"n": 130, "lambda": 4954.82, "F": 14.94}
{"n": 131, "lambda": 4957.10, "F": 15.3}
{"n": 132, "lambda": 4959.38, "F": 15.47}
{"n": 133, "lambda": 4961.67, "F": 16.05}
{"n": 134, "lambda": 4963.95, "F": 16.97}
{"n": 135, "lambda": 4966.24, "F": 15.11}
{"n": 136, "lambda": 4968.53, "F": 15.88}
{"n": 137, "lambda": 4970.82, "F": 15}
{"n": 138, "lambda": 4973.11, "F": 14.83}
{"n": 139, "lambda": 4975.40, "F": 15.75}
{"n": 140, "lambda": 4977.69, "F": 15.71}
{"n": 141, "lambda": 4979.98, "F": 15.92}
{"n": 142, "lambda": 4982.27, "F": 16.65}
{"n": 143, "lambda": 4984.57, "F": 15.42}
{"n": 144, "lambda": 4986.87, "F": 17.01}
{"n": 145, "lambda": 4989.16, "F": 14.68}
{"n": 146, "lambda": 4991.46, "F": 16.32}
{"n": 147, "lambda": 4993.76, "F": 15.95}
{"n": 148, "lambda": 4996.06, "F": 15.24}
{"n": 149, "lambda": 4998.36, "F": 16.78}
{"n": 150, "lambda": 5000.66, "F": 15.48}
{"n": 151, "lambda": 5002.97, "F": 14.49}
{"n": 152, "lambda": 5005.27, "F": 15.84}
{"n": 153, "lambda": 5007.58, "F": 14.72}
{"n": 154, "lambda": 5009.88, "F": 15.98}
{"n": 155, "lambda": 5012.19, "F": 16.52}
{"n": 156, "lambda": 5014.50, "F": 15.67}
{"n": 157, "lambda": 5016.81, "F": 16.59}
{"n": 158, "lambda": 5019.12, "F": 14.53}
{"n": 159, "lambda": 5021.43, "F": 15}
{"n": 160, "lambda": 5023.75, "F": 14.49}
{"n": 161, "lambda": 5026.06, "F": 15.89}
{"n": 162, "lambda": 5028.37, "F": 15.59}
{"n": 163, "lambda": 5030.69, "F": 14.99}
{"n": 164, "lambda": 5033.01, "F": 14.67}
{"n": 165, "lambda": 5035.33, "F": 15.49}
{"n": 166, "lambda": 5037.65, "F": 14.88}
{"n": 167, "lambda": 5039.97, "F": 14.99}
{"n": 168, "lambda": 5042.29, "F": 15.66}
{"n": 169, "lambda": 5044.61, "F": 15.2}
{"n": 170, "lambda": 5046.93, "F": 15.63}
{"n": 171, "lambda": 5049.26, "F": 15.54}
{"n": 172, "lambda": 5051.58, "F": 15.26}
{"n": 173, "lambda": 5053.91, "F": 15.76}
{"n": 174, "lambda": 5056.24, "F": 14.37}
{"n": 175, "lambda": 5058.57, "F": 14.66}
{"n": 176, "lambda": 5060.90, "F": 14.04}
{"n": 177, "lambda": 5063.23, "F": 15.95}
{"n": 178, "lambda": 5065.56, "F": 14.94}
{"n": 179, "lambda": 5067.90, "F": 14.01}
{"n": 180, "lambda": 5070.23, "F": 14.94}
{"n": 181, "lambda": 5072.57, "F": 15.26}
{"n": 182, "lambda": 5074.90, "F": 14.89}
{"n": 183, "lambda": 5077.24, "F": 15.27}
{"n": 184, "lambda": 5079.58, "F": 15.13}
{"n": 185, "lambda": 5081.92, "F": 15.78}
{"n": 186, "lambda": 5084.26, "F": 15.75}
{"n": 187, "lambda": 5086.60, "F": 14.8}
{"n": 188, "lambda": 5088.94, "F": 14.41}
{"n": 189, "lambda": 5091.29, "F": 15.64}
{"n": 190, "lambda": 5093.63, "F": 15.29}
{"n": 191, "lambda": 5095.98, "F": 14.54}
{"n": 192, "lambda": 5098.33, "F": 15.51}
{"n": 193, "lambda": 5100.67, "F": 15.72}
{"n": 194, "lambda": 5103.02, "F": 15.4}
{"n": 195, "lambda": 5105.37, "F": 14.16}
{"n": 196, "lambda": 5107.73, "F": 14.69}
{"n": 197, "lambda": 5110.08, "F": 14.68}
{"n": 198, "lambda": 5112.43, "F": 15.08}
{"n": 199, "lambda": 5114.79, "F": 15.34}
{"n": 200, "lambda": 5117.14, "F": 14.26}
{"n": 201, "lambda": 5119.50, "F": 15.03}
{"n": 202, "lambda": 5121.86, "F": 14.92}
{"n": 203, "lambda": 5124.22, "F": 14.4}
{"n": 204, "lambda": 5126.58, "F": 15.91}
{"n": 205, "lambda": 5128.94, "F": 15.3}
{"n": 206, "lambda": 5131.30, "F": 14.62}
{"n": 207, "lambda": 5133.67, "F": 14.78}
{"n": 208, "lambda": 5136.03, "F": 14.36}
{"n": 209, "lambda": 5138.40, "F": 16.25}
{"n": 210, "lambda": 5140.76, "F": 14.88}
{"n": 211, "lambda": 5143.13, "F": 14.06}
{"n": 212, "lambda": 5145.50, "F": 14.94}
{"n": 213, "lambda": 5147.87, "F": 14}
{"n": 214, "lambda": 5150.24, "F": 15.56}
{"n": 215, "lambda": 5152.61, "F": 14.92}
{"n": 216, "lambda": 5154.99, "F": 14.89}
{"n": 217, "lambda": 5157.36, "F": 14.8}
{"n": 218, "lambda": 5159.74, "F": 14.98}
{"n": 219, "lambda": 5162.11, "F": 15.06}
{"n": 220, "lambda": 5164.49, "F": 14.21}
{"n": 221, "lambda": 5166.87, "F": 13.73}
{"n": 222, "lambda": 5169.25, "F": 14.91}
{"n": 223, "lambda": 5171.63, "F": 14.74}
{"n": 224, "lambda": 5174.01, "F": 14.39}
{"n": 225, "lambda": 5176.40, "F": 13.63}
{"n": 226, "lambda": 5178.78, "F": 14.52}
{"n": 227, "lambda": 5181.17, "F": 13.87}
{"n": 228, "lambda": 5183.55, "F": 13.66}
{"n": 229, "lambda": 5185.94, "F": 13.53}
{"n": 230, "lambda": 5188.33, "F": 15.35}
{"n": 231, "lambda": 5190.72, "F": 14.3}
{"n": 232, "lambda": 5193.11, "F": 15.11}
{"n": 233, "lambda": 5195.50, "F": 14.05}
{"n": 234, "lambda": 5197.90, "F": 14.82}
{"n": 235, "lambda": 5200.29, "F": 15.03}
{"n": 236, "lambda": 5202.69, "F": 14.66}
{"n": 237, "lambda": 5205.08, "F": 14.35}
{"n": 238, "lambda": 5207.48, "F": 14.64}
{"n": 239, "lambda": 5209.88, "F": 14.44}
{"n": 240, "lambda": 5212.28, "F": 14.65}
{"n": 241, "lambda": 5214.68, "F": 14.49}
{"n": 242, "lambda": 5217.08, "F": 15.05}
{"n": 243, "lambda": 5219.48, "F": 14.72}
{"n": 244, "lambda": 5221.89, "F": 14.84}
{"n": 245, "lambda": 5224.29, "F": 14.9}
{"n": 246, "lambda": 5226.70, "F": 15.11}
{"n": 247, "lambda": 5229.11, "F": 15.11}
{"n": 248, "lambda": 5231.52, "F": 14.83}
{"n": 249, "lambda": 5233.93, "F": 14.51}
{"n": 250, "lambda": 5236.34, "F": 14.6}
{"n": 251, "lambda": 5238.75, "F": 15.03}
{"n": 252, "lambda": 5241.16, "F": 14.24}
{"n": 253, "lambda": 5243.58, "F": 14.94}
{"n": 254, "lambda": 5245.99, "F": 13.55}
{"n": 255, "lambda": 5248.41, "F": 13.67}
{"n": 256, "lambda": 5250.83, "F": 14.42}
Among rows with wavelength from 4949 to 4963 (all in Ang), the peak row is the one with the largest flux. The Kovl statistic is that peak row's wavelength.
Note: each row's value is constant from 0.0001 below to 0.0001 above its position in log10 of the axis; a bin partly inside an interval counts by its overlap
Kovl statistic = 4950.26 Ang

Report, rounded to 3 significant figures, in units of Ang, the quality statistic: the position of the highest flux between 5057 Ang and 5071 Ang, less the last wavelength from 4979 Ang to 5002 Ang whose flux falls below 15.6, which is 62.6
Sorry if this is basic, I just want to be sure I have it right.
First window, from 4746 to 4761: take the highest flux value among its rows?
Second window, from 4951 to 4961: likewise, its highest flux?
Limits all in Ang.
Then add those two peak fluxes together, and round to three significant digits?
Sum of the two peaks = 33.4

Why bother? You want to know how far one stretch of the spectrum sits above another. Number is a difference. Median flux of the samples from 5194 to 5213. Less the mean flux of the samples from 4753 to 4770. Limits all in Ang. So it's -1.9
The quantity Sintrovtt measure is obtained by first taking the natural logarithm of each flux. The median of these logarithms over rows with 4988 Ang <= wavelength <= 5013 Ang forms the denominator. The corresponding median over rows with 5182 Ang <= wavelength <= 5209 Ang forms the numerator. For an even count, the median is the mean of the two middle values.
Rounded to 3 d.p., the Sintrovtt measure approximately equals 0.971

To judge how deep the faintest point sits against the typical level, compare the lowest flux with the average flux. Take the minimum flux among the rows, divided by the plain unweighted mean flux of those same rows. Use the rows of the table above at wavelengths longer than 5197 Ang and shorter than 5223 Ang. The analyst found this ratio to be 0.976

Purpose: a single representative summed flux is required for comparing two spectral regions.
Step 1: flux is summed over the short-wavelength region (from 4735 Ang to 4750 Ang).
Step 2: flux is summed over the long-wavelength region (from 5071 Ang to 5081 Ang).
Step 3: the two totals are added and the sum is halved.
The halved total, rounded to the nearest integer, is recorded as 87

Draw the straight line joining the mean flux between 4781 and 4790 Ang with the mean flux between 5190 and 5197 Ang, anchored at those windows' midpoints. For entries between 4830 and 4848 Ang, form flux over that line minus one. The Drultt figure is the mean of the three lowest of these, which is -0.07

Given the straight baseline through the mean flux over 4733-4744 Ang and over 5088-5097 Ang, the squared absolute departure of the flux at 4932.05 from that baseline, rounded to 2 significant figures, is 0.12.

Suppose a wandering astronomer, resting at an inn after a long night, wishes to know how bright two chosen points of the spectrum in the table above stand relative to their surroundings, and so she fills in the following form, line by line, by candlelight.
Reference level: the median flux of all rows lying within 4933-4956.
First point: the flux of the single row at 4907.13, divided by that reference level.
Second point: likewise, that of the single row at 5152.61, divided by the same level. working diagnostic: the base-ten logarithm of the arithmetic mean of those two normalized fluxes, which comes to -0.017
